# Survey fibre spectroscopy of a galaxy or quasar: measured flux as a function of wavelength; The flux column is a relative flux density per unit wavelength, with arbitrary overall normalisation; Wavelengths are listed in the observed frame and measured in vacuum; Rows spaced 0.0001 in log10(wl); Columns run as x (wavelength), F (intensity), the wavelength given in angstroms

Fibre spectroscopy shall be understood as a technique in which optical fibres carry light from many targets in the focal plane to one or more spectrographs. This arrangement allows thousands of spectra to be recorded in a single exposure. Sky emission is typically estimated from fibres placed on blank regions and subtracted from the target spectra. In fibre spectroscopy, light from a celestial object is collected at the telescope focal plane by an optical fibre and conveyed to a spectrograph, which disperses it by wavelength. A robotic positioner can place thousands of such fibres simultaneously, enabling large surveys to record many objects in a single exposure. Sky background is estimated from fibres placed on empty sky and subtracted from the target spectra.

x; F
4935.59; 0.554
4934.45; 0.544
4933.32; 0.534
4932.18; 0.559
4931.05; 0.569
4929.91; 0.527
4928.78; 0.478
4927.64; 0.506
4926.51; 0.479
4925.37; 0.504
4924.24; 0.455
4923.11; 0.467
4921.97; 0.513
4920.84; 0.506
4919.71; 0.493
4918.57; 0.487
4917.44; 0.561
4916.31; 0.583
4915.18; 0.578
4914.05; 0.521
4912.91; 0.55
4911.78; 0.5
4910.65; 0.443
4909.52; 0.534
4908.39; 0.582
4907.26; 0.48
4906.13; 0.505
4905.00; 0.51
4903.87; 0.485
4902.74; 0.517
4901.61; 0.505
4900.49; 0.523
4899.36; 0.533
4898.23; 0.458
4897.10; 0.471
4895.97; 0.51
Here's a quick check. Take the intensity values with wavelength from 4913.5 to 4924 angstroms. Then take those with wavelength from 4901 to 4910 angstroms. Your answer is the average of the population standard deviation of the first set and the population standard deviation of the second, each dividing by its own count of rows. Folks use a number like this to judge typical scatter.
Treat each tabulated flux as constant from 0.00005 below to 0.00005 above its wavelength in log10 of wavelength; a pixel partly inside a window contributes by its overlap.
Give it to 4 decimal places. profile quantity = 0.0346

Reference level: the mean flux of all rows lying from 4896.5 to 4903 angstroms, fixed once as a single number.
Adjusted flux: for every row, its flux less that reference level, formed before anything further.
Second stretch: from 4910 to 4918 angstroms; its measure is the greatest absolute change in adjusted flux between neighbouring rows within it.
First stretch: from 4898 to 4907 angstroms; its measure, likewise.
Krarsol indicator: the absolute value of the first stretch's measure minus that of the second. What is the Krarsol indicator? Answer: 0.018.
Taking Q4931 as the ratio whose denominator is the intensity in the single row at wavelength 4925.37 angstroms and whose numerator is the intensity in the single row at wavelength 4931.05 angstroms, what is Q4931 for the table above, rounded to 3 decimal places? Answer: 1.129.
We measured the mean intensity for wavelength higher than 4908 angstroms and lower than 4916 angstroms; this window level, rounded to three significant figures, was 0.530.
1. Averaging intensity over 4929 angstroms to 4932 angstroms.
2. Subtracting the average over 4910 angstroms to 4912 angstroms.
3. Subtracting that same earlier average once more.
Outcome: -0.40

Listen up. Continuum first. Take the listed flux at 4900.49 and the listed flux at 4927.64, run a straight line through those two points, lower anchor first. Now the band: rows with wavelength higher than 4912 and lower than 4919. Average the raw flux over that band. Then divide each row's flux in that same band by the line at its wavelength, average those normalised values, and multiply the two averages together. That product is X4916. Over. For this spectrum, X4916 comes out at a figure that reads 0.58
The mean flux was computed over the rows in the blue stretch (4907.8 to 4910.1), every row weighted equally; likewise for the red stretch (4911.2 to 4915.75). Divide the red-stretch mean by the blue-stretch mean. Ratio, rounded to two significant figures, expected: 0.96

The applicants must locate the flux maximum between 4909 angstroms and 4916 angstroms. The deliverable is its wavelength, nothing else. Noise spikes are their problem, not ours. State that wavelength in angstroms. 4915.18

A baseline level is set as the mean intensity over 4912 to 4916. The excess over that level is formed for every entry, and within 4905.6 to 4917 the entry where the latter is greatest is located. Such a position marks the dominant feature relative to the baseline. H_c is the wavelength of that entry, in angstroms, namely 4916.31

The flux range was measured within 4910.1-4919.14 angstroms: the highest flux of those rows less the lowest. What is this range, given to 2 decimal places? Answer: 0.14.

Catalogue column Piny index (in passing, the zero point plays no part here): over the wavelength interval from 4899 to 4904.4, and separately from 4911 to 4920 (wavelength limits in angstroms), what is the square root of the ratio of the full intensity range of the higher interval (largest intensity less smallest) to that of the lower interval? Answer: 1.4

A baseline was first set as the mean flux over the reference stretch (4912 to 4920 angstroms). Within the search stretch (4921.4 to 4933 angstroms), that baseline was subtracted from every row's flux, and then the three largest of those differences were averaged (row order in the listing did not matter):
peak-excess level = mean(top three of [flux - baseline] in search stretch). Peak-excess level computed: 0.013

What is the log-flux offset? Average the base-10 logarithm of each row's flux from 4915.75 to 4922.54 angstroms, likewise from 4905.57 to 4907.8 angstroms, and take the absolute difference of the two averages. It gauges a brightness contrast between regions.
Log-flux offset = 0.026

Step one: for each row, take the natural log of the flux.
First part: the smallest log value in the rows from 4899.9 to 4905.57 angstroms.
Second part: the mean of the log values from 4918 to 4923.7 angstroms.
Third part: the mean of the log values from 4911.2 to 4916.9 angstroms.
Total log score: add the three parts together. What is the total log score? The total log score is -2.04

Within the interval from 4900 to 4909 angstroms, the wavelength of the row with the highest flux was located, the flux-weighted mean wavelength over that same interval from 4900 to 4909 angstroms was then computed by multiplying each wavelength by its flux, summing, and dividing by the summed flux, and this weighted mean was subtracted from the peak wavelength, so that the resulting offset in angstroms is 3.9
